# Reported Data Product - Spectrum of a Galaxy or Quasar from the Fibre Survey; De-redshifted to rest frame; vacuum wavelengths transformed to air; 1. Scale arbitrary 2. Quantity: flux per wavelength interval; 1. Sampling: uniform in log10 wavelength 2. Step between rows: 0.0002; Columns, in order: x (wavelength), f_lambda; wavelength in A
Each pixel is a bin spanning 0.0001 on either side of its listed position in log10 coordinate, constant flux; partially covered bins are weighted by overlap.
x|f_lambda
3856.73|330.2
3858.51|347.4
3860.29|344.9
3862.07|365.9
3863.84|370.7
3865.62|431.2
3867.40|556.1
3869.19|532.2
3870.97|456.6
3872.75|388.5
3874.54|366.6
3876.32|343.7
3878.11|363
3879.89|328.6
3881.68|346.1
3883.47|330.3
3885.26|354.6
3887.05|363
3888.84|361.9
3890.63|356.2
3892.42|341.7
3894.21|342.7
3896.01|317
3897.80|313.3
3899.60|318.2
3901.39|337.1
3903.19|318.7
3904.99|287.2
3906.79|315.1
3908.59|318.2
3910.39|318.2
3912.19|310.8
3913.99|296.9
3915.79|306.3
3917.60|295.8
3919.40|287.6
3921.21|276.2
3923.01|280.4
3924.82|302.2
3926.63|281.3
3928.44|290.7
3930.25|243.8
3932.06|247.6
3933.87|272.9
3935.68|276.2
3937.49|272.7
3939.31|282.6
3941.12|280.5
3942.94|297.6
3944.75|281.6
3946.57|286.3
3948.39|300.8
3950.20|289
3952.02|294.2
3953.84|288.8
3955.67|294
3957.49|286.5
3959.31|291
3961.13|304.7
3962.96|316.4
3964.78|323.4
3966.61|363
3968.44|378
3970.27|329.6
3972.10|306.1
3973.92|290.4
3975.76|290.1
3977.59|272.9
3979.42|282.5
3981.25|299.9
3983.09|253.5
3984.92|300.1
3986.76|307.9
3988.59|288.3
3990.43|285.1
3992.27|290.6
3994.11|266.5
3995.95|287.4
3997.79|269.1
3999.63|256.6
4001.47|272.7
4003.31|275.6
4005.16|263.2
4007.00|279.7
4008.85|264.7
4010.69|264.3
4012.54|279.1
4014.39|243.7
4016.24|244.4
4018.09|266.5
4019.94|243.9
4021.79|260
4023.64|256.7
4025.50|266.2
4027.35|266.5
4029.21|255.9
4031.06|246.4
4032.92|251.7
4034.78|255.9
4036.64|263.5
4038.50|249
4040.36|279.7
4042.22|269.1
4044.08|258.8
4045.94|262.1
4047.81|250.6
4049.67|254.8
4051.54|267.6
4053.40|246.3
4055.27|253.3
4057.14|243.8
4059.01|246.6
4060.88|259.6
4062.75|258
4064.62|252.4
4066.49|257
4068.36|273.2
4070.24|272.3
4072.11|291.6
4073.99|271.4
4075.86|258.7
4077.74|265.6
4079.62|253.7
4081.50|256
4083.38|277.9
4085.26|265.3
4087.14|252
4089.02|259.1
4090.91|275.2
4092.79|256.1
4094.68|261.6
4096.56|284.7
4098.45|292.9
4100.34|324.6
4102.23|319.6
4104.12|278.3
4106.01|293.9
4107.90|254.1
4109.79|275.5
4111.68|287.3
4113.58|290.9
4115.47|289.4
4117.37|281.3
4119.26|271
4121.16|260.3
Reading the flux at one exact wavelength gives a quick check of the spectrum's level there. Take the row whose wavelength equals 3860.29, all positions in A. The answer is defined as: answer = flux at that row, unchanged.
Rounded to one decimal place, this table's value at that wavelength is 344.9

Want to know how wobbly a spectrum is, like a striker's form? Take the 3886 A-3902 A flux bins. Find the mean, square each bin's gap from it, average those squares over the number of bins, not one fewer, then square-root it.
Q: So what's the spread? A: 18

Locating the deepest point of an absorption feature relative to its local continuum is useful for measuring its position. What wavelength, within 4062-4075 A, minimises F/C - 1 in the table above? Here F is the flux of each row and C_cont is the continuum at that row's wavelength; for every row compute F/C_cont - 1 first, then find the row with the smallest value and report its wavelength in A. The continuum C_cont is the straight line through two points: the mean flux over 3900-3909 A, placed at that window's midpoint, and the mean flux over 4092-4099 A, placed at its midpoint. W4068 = 4064.62 A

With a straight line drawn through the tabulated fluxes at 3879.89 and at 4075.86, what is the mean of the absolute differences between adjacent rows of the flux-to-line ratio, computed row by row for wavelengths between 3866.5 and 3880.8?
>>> 0.11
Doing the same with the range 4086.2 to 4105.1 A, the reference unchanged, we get 0.07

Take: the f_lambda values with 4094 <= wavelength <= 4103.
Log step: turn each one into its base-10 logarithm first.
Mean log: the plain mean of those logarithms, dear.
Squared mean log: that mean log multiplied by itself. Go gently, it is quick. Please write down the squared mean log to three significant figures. 6.11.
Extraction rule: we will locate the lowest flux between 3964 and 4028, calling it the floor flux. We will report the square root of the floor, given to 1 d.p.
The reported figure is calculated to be 15.6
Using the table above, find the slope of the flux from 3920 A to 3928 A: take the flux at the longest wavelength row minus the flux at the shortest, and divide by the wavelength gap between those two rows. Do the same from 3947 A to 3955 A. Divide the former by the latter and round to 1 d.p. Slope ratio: -0.4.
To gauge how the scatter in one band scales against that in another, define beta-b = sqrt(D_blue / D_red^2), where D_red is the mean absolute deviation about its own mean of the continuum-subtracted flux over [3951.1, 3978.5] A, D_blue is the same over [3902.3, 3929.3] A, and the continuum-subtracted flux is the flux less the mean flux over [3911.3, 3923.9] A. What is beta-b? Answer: 0.2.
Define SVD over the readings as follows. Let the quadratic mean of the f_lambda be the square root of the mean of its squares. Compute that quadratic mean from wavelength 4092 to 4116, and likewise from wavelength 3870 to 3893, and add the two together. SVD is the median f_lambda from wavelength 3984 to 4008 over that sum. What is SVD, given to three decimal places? 0.431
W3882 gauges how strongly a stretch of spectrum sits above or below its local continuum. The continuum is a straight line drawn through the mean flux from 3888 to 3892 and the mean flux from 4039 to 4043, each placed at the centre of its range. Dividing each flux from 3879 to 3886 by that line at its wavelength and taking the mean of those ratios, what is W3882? 0.94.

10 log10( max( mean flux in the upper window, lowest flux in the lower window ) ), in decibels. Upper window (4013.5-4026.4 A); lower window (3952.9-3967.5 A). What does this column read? 24.6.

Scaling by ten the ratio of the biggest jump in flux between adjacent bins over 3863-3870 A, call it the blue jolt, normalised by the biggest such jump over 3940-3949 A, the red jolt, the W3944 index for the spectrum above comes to 73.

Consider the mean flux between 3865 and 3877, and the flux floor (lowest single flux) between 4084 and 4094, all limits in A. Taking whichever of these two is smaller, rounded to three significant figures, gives 252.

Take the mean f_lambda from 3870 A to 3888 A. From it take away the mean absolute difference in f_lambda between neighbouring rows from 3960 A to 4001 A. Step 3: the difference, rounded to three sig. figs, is 345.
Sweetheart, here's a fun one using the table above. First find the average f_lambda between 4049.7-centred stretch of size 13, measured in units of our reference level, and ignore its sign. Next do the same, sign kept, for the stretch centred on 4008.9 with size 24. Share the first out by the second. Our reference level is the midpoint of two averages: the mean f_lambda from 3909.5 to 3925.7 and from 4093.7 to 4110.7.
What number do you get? 0.973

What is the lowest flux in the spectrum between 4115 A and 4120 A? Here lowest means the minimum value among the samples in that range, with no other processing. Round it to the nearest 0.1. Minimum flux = 271.0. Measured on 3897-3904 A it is 313.3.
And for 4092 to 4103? 256.1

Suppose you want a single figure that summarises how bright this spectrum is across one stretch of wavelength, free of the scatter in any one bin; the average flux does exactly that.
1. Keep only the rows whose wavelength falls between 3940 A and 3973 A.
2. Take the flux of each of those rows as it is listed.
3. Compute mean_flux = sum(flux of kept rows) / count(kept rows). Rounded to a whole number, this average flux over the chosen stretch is 306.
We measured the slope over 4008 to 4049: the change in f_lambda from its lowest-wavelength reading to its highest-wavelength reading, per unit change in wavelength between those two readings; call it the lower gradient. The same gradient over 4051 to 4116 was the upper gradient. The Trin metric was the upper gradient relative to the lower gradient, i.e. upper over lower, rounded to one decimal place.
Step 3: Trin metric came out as -0.9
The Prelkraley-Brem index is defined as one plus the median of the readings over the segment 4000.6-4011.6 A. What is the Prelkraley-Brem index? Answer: 270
